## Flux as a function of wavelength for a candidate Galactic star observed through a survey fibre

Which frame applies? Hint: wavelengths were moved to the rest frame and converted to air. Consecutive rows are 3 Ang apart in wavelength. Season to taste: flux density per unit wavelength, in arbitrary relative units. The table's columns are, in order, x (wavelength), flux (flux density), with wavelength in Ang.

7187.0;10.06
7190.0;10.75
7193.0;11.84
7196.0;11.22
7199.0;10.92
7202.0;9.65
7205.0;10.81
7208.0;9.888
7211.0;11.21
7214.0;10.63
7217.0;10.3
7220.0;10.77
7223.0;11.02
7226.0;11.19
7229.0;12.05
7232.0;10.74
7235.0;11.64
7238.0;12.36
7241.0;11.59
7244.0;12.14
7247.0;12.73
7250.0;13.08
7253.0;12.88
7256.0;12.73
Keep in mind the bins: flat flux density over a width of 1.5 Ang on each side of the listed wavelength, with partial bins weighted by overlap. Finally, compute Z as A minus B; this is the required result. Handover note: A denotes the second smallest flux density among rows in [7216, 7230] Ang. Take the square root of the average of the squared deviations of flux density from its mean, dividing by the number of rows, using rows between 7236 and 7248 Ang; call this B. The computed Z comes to 10.4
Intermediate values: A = 10.77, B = 0.41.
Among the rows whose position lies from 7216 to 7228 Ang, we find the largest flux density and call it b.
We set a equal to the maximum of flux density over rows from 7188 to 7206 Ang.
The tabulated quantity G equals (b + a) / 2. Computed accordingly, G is 11.5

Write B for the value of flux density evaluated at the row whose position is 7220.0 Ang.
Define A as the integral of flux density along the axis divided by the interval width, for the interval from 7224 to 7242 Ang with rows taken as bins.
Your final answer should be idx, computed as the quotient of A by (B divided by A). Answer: 12.4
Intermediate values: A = 11.6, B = 10.77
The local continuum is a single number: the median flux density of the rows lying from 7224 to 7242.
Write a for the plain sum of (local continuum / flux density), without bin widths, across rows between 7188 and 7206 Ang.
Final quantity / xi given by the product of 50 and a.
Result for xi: 322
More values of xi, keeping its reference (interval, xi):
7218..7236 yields 311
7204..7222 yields 329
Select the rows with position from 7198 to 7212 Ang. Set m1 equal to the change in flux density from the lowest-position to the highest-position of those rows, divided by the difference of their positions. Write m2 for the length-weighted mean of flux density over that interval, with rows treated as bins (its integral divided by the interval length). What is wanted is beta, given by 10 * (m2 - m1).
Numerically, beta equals 104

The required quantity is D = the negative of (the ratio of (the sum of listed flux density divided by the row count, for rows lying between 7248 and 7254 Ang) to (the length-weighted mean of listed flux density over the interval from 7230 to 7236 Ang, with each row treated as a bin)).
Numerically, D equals -1.16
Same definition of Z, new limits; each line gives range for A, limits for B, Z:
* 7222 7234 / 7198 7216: 10.5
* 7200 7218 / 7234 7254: 9.3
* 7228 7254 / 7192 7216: 10.9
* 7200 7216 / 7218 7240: 9.3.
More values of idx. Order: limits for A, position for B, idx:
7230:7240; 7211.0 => 12.0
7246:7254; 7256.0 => 13.1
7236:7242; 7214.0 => 13.5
